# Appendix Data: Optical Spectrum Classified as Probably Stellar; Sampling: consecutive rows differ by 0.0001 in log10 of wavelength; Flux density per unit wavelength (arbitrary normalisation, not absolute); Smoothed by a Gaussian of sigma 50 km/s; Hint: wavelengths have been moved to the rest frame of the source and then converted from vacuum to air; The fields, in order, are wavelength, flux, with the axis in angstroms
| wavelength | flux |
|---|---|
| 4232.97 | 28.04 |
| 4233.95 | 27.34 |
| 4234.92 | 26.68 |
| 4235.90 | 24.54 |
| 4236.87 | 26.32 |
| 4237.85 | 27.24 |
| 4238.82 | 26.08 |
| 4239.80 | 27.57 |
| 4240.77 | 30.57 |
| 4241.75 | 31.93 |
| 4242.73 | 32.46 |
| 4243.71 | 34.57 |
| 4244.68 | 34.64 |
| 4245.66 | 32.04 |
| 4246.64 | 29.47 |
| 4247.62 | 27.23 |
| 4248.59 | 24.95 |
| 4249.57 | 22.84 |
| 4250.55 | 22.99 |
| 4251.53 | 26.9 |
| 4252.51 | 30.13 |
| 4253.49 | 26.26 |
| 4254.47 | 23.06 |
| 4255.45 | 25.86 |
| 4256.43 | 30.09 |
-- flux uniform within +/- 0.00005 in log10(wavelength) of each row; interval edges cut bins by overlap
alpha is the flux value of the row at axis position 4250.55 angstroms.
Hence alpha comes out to 22.99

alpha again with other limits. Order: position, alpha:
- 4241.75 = 31.93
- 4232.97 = 28.04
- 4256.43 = 30.09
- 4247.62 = 27.23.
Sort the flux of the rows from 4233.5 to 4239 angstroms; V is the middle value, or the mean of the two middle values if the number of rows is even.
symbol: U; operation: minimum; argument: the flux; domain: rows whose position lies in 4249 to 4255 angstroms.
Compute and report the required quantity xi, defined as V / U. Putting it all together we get 1.16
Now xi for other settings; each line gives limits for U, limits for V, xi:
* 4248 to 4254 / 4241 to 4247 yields 1.41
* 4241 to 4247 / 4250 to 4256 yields 0.88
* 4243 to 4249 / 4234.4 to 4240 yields 1.06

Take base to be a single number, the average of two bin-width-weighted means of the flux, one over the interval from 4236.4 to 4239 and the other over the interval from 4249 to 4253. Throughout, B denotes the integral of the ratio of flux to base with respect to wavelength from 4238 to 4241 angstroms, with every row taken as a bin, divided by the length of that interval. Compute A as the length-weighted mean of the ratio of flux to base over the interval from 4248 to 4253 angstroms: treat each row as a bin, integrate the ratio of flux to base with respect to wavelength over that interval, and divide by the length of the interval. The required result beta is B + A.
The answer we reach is 2.04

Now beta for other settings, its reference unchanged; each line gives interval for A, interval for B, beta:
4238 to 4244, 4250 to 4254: 2.17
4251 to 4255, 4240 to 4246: 2.26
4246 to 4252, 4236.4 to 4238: 2.01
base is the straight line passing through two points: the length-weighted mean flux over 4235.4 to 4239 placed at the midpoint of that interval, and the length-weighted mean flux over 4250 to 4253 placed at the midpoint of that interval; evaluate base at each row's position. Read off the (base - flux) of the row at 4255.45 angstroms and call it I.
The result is 1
